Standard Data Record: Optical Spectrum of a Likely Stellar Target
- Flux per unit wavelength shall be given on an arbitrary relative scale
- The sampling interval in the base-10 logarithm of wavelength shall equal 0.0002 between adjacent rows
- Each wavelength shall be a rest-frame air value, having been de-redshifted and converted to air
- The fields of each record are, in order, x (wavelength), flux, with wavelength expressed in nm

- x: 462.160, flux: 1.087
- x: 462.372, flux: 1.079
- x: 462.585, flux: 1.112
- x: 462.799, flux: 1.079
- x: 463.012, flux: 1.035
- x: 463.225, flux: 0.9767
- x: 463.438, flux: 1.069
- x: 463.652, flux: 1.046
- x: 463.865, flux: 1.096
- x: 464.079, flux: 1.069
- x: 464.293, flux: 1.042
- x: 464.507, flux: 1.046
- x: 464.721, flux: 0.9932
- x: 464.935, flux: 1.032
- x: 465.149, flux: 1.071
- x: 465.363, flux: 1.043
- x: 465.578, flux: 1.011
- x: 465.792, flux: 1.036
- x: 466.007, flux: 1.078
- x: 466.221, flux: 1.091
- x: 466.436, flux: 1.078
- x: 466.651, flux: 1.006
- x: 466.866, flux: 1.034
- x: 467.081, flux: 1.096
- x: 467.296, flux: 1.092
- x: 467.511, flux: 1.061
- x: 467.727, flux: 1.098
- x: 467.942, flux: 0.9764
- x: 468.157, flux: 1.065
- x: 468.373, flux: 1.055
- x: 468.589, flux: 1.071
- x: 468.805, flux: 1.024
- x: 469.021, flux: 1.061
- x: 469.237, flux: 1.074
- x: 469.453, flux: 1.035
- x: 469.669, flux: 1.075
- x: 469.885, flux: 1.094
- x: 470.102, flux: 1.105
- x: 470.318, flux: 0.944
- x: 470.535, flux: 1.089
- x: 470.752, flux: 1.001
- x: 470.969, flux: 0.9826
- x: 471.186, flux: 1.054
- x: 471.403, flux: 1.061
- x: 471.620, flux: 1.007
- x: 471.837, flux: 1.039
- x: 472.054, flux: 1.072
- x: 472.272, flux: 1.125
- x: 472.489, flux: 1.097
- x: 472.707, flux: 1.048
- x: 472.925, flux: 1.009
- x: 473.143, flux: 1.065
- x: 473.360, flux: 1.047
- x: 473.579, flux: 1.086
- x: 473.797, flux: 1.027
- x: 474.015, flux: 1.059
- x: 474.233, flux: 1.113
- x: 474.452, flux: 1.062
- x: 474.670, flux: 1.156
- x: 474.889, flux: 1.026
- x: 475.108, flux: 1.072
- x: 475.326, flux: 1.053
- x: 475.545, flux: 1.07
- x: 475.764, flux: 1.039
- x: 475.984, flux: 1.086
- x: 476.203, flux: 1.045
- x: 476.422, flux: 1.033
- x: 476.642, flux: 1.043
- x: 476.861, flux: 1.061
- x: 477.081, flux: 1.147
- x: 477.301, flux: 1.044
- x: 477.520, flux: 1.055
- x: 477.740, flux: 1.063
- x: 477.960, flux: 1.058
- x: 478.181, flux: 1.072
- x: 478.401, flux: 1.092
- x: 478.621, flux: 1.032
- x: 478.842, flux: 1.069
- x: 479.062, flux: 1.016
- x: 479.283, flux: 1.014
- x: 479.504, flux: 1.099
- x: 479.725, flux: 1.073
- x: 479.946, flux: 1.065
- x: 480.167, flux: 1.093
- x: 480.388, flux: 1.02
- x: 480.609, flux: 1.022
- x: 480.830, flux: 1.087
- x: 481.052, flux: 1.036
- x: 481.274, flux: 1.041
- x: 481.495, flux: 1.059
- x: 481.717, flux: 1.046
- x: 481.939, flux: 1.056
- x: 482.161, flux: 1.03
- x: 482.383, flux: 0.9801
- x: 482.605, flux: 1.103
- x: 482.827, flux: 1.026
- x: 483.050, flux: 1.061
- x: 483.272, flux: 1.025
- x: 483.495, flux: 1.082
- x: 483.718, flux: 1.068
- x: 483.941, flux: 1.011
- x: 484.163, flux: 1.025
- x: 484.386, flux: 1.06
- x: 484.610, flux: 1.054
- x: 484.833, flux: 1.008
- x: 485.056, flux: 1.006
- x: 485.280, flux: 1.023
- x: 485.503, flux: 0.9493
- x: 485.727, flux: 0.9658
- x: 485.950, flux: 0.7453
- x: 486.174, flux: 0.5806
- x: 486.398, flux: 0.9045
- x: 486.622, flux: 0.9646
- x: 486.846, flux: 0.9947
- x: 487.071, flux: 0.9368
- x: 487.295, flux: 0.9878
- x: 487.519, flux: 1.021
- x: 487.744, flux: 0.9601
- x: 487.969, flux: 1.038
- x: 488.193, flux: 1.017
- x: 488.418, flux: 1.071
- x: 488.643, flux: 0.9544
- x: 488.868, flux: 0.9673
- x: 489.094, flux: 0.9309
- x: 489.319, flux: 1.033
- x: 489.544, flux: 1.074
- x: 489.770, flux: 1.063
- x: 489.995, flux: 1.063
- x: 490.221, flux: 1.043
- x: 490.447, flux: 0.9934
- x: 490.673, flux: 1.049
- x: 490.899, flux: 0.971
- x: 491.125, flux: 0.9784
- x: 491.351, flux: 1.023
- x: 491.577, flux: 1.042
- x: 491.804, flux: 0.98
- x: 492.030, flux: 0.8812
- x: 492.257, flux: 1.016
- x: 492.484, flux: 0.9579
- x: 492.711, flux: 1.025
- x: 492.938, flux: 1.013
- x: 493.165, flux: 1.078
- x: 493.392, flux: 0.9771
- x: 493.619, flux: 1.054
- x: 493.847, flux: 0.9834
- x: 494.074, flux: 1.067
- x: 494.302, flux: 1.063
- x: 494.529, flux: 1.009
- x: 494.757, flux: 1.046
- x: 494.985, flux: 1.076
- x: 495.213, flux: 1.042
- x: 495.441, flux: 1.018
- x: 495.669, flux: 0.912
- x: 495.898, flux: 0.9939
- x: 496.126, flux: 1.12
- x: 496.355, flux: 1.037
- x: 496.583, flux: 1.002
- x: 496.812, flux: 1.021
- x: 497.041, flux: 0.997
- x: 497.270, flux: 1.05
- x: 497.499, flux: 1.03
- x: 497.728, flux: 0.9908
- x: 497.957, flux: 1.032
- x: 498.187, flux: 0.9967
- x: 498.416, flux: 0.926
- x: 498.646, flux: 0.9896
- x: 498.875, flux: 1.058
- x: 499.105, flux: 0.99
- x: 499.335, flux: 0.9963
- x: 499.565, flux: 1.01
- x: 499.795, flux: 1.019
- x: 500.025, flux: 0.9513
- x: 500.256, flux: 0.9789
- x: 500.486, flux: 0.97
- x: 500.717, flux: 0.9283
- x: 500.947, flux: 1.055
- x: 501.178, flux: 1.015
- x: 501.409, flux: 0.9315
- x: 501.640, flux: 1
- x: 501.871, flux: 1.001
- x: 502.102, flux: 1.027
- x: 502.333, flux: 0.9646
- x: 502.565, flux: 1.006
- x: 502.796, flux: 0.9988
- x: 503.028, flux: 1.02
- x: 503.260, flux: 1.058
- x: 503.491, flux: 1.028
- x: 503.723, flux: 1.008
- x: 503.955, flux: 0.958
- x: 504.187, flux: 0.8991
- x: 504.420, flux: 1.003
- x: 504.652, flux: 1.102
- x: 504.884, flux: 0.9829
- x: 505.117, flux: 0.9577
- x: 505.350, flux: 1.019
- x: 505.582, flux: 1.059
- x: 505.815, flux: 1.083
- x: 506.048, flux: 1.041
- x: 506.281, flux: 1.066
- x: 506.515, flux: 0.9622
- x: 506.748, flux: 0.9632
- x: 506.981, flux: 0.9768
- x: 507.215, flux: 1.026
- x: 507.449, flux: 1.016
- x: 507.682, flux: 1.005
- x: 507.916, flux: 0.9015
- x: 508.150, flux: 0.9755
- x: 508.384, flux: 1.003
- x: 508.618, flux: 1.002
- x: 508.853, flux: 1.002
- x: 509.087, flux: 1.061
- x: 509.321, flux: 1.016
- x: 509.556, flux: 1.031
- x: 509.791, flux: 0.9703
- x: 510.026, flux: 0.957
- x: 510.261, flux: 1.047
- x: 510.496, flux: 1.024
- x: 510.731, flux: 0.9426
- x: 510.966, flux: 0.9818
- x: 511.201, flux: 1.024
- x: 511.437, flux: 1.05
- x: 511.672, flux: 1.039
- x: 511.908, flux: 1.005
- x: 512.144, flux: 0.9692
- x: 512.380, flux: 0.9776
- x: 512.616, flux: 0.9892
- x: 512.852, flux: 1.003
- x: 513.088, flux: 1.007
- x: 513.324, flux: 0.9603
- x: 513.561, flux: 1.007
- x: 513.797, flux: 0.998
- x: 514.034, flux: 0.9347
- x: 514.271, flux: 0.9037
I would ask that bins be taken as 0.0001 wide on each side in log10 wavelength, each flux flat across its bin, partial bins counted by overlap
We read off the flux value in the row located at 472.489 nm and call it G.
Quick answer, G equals 1.097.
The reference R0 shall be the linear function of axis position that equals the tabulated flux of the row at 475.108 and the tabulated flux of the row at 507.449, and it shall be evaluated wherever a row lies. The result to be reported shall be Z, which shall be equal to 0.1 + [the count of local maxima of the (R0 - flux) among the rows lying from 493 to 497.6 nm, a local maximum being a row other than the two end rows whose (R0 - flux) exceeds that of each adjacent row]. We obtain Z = 6.1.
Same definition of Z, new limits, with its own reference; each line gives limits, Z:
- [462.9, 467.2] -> 6.1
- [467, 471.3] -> 7.1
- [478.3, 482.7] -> 7.1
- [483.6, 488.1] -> 6.1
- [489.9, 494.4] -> 7.1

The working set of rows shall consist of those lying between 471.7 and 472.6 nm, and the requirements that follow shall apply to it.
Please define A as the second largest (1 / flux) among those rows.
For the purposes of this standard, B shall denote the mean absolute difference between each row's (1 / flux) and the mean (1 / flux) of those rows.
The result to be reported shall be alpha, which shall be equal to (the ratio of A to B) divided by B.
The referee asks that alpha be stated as 1660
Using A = 0.933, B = 0.024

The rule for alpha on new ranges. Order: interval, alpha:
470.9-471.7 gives 1113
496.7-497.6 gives 4474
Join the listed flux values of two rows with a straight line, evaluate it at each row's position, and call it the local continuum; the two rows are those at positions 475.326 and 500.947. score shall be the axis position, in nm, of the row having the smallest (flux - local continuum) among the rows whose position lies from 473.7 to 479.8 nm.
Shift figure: 479.283 nm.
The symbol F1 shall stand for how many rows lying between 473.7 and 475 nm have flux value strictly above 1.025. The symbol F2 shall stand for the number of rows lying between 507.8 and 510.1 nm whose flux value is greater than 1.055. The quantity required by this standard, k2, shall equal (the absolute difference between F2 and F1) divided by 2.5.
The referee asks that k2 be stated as 2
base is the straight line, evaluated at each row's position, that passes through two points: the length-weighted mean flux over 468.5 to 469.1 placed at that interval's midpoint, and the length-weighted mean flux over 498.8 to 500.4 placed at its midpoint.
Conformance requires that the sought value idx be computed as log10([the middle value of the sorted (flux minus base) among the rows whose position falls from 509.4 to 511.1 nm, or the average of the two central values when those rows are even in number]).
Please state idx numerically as -2.56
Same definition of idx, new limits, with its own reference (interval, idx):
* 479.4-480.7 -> -1.43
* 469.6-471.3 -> -1.78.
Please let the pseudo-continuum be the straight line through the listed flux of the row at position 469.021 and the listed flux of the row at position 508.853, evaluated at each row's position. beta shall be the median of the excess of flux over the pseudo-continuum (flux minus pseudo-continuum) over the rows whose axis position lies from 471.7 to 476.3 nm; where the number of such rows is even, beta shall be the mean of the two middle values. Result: 0.009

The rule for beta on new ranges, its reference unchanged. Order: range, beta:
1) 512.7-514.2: 0.005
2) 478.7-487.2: -0.014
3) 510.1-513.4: 0.007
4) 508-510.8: 0.000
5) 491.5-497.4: -0.002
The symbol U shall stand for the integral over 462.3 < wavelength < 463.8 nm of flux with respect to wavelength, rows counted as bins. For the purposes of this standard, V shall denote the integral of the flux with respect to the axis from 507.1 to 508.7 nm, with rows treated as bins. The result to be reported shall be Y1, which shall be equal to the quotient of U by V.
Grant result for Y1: 1.001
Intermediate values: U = 1.59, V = 1.584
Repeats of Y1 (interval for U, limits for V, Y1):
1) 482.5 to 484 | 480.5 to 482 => 1.005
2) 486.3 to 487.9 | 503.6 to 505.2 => 0.981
